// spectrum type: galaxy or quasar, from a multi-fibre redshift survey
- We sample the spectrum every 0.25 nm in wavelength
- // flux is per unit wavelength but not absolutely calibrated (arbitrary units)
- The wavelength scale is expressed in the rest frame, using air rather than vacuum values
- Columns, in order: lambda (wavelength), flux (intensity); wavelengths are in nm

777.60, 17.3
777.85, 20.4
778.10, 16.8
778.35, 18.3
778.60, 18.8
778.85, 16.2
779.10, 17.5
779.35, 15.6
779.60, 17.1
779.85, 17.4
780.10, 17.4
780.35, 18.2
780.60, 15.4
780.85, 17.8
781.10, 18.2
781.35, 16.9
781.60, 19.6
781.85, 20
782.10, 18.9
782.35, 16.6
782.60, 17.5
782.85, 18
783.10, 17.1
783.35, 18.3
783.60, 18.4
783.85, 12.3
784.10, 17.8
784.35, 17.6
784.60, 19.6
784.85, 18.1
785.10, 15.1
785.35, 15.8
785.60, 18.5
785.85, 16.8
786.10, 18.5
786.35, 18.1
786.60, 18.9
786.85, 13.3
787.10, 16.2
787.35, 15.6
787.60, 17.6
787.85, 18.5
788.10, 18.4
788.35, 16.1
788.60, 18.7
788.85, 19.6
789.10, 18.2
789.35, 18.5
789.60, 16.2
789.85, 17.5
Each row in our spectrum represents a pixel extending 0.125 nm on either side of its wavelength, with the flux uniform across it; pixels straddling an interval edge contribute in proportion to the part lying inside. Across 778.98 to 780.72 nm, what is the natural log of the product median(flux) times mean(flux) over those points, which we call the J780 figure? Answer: 5.69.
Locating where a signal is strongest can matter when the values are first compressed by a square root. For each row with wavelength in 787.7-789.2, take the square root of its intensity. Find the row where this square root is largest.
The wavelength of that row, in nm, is 788.85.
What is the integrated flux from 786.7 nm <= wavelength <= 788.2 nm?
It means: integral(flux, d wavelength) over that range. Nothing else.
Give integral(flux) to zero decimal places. 25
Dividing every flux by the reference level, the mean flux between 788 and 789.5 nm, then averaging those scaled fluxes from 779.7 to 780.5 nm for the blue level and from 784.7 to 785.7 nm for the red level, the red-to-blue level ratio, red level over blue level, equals 0.96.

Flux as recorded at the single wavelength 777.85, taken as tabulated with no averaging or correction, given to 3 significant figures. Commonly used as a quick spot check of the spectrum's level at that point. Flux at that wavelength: 20.4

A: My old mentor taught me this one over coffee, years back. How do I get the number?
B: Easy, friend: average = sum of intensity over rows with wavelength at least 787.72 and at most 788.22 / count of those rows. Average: 18.4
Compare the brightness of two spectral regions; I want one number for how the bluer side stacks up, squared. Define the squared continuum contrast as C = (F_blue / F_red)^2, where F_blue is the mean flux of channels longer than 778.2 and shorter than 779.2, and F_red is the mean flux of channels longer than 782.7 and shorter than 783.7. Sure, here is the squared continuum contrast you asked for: 0.97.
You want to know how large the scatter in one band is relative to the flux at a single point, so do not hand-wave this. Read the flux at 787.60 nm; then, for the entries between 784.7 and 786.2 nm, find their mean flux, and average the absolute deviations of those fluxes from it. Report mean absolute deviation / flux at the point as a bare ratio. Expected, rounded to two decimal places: 0.07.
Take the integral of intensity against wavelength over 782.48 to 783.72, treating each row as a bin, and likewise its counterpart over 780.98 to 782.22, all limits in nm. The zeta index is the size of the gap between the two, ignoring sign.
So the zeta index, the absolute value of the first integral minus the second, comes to 1.07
